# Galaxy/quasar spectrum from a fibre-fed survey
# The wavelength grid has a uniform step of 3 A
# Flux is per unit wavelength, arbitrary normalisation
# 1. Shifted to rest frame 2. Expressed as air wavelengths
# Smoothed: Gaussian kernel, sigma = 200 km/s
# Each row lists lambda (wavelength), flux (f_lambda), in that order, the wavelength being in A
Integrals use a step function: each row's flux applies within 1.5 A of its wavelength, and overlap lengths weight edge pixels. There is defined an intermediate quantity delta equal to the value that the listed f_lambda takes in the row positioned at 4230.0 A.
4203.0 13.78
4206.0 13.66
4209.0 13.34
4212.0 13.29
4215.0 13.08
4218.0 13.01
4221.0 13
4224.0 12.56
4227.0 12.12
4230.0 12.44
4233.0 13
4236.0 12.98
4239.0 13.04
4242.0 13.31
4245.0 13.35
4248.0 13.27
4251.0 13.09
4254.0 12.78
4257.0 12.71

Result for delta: 12.44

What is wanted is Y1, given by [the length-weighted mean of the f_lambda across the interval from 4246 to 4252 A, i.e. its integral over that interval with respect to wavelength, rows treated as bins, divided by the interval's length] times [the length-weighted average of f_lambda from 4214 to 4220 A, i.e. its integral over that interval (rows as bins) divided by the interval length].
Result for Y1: 172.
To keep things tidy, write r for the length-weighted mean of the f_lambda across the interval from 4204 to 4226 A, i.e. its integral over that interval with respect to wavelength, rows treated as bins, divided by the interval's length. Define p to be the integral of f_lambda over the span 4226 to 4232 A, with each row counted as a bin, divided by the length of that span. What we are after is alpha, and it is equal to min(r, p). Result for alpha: 12.4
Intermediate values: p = 12.4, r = 13.1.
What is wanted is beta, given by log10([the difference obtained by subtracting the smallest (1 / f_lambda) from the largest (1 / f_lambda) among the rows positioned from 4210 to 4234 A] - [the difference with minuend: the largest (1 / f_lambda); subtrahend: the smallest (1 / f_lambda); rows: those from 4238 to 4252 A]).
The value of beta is -2.26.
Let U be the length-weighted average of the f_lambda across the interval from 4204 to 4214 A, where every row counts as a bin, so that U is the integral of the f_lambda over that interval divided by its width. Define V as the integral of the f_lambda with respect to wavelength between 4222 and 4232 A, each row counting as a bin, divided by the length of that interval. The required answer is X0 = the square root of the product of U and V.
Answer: 12.9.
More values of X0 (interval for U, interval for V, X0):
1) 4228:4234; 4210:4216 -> 12.9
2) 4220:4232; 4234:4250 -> 12.9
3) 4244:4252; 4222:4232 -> 12.8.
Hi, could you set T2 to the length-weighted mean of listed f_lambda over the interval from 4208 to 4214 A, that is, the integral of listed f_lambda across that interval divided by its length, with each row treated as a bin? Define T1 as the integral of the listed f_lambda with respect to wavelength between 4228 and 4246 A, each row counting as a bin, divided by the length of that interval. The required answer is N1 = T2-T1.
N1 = 0.3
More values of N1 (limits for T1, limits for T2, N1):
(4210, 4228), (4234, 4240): 0.1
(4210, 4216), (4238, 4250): 0.0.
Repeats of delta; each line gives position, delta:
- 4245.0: 13.35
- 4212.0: 13.29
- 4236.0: 12.98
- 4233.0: 13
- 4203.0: 13.78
